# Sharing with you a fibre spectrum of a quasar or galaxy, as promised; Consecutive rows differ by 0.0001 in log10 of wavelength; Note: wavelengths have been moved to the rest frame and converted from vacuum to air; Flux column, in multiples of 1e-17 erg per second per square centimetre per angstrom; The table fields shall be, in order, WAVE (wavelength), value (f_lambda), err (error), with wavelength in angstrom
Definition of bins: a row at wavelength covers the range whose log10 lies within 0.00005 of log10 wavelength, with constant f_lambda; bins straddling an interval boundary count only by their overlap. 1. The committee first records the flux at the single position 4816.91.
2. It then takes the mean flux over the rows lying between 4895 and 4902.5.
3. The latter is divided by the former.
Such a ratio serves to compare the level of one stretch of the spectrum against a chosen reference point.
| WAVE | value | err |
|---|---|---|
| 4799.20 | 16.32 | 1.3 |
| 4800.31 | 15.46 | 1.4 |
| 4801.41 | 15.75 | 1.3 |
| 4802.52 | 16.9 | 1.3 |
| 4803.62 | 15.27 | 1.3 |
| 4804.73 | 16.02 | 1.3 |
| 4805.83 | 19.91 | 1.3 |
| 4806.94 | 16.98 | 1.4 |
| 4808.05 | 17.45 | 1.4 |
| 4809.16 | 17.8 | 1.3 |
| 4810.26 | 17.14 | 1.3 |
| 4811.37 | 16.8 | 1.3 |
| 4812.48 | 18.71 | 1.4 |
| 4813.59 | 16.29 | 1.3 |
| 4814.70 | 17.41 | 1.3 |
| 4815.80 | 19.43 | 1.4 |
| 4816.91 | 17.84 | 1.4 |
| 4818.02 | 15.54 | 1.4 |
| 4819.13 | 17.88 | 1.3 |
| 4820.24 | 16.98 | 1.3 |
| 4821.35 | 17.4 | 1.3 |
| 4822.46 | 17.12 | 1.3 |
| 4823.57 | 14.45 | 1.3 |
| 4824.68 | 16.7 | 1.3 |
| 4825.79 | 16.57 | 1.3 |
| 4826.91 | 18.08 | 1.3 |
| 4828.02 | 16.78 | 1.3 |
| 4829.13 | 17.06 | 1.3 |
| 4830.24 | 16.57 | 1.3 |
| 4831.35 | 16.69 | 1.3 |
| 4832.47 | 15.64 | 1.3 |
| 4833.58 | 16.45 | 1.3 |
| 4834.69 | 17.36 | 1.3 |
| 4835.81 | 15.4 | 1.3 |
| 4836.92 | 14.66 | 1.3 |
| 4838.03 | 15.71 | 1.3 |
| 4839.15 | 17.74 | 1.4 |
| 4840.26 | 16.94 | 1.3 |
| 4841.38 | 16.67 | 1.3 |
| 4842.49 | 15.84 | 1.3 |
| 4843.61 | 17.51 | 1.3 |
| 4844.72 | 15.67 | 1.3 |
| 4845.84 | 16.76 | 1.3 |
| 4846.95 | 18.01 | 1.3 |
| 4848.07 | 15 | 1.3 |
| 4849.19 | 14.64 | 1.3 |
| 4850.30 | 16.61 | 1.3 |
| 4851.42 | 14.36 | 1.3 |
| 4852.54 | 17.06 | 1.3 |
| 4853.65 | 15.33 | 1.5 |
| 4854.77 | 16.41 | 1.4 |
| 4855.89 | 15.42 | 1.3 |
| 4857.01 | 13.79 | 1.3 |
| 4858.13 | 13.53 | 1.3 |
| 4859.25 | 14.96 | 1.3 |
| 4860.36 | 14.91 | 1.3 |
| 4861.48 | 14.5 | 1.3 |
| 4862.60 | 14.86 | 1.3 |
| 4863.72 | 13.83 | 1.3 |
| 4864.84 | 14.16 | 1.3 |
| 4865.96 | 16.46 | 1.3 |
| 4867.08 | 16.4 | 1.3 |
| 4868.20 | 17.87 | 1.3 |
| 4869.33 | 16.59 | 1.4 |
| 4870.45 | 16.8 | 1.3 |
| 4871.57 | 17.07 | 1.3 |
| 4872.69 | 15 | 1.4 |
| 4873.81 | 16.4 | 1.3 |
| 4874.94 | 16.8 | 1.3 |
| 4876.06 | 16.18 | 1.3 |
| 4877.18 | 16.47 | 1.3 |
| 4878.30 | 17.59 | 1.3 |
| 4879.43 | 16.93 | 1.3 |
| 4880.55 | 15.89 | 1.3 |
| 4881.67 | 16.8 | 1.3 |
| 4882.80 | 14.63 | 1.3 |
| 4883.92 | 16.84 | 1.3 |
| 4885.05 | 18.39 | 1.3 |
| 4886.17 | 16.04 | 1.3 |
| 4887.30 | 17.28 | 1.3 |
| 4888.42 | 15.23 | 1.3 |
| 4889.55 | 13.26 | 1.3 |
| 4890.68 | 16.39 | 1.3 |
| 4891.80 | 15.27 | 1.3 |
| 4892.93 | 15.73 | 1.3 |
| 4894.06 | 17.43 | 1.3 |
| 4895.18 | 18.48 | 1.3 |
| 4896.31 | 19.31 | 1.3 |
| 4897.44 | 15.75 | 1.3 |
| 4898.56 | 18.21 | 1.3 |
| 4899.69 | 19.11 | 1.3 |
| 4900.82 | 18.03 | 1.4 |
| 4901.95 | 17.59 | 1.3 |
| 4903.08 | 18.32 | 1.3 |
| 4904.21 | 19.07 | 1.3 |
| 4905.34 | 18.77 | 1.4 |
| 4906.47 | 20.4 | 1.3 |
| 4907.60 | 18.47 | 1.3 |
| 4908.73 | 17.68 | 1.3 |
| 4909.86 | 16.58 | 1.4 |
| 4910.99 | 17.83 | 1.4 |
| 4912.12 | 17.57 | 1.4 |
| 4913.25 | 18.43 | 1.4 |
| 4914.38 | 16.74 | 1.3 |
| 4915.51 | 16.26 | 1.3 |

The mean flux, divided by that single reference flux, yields 1.01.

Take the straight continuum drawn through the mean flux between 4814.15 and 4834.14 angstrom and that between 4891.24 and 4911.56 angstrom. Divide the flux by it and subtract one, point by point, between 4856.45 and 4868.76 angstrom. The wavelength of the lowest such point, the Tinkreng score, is 4858.13 angstrom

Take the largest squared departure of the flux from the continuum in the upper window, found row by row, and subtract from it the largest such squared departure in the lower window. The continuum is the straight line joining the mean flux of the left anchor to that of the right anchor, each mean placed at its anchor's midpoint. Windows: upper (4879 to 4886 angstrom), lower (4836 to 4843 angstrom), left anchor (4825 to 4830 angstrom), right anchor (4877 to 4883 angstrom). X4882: -1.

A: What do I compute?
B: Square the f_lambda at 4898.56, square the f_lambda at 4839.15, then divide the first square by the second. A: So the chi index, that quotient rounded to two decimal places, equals 1.05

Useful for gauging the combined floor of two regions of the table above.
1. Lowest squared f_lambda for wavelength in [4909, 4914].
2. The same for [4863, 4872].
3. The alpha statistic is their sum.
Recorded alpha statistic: 466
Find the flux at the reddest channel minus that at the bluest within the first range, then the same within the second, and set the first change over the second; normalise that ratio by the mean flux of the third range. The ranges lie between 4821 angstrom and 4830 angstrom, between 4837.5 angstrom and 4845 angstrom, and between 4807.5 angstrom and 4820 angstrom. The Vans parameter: 0.49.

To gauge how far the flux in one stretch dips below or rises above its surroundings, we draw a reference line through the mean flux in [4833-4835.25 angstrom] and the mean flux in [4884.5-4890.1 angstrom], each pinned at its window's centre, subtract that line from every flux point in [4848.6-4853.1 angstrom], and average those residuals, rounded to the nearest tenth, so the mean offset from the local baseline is -1.0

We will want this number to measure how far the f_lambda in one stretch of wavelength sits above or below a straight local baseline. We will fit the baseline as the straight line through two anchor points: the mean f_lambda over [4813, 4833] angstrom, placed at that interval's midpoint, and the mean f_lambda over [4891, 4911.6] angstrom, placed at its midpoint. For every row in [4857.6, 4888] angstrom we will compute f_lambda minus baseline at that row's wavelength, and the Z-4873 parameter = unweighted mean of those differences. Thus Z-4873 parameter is -1.5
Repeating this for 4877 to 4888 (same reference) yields -1.0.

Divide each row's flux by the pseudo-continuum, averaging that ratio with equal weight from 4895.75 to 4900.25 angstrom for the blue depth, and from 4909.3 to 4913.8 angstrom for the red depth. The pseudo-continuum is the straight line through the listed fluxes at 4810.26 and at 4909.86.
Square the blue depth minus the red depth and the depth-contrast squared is 0.0006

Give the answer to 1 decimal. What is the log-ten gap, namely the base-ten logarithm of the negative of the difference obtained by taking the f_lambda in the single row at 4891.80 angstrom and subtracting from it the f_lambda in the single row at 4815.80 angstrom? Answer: 0.6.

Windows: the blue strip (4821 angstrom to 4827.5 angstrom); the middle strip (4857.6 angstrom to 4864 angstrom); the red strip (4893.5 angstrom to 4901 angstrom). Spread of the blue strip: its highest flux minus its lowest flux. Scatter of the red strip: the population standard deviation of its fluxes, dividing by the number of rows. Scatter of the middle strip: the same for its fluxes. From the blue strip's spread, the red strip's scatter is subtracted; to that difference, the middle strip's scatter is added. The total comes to 3.08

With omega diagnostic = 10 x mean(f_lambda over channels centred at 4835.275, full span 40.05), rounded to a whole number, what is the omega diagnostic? 165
